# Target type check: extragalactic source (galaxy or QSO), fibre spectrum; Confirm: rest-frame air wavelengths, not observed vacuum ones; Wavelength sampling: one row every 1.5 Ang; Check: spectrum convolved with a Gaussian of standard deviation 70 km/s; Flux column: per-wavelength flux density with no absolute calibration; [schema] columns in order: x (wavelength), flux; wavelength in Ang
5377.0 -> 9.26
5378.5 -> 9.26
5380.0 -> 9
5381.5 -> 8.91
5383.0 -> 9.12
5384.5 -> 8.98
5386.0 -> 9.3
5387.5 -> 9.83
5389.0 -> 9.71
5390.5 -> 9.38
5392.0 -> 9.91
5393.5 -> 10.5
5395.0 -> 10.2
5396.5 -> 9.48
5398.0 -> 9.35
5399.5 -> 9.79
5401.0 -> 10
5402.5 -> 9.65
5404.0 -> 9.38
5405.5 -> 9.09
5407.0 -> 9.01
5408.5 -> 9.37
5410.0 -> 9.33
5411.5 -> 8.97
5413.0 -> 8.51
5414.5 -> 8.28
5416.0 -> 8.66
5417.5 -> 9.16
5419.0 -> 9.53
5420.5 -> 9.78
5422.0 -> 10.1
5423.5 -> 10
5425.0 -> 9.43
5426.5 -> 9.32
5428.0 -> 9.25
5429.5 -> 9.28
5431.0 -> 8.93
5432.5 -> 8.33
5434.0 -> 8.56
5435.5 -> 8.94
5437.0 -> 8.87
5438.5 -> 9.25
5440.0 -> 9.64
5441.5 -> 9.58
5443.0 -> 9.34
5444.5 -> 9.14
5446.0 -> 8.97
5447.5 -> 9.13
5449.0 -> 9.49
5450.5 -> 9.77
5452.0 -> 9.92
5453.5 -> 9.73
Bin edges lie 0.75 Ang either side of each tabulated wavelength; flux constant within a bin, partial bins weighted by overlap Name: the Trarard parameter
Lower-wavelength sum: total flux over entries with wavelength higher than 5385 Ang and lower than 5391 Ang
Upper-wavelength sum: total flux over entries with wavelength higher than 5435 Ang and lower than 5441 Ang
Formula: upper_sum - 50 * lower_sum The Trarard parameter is -1874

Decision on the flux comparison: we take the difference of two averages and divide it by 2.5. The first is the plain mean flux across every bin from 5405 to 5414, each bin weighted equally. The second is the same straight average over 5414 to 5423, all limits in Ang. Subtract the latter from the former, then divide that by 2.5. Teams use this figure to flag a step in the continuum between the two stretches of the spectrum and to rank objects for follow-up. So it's -0.1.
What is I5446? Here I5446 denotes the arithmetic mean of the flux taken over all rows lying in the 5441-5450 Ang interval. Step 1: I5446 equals 9.28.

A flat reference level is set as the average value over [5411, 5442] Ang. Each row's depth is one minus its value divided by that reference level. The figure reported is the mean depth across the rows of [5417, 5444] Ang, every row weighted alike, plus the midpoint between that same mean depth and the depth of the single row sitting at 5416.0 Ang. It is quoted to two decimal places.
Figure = 0.01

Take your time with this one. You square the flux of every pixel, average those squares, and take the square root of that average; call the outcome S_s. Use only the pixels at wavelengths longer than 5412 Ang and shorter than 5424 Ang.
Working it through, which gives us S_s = 9.28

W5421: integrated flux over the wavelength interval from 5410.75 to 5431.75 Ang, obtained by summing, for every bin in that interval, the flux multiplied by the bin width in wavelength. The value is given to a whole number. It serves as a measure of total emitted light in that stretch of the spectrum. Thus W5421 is 194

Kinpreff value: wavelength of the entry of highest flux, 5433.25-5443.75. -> 5440.0 Ang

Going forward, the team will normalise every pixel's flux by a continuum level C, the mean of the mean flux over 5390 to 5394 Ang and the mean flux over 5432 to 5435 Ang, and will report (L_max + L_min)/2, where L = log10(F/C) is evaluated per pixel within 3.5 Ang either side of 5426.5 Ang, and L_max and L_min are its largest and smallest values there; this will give 0.02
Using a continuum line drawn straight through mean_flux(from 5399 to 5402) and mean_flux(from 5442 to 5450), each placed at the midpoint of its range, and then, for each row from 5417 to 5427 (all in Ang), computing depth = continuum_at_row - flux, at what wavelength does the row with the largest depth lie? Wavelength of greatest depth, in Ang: 5417.5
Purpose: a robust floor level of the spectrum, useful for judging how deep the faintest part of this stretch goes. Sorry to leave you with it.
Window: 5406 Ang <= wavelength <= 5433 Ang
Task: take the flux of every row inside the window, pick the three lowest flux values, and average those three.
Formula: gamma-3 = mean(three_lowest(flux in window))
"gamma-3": 8.37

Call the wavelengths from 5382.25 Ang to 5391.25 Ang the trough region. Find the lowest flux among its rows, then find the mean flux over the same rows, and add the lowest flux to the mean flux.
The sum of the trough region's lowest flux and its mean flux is 18.4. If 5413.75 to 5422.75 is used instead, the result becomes 17.5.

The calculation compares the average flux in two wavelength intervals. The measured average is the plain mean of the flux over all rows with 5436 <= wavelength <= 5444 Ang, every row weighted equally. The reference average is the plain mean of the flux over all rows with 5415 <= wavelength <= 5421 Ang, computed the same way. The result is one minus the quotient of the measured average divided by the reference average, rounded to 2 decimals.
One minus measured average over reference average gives -0.01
